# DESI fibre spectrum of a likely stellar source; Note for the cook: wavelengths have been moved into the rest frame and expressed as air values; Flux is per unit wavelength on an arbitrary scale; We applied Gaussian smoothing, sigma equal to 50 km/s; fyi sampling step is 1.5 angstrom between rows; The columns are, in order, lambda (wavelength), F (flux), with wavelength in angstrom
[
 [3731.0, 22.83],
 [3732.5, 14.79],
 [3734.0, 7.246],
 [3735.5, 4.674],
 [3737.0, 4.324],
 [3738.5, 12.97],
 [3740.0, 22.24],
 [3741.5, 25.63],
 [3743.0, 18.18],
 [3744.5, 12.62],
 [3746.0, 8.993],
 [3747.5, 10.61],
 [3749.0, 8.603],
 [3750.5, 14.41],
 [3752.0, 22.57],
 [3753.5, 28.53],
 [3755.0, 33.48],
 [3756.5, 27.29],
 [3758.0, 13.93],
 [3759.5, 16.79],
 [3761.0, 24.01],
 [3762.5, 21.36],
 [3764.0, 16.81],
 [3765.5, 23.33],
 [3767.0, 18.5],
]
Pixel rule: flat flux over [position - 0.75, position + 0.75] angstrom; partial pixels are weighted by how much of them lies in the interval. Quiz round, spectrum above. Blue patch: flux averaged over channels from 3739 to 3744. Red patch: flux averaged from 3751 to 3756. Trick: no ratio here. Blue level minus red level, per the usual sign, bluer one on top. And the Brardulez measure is -6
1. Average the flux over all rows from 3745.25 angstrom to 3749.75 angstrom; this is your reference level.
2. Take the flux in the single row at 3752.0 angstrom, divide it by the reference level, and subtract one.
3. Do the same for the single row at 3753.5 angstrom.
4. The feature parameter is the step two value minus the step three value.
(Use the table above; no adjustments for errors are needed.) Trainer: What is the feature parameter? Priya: -0.63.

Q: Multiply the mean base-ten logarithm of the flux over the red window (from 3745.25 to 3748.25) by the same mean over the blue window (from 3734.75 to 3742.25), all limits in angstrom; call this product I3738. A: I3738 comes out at 1.0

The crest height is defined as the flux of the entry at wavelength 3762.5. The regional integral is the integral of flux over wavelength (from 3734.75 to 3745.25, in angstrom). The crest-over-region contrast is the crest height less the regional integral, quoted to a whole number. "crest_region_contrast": -130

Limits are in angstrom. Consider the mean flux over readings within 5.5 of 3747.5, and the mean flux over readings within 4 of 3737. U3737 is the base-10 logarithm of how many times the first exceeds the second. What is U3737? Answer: 0.1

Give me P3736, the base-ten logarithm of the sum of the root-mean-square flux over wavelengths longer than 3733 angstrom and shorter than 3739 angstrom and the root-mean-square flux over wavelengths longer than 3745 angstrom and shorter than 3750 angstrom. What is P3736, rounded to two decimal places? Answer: 1.24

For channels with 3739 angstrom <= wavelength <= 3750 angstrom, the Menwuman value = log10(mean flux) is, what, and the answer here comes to 1.18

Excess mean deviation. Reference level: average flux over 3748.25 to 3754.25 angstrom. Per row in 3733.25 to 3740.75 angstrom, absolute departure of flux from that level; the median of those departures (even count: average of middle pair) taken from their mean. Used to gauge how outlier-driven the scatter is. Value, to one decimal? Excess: -1.6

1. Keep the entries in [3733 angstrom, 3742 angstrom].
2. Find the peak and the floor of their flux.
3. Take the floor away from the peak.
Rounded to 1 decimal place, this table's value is 21.3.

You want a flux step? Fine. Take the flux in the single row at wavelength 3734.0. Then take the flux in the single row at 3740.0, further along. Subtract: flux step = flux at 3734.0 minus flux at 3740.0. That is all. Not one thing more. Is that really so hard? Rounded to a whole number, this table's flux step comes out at -15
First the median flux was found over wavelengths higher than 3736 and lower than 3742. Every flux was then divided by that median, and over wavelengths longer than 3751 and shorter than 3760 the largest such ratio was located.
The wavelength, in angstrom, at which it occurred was 3755.0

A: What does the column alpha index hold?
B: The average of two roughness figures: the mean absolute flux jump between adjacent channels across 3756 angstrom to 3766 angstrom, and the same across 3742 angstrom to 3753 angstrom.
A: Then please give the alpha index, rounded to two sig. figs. 5.3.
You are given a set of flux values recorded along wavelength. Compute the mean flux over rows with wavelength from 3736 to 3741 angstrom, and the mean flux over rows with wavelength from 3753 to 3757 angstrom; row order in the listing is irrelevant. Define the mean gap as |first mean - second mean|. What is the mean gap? 16.6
